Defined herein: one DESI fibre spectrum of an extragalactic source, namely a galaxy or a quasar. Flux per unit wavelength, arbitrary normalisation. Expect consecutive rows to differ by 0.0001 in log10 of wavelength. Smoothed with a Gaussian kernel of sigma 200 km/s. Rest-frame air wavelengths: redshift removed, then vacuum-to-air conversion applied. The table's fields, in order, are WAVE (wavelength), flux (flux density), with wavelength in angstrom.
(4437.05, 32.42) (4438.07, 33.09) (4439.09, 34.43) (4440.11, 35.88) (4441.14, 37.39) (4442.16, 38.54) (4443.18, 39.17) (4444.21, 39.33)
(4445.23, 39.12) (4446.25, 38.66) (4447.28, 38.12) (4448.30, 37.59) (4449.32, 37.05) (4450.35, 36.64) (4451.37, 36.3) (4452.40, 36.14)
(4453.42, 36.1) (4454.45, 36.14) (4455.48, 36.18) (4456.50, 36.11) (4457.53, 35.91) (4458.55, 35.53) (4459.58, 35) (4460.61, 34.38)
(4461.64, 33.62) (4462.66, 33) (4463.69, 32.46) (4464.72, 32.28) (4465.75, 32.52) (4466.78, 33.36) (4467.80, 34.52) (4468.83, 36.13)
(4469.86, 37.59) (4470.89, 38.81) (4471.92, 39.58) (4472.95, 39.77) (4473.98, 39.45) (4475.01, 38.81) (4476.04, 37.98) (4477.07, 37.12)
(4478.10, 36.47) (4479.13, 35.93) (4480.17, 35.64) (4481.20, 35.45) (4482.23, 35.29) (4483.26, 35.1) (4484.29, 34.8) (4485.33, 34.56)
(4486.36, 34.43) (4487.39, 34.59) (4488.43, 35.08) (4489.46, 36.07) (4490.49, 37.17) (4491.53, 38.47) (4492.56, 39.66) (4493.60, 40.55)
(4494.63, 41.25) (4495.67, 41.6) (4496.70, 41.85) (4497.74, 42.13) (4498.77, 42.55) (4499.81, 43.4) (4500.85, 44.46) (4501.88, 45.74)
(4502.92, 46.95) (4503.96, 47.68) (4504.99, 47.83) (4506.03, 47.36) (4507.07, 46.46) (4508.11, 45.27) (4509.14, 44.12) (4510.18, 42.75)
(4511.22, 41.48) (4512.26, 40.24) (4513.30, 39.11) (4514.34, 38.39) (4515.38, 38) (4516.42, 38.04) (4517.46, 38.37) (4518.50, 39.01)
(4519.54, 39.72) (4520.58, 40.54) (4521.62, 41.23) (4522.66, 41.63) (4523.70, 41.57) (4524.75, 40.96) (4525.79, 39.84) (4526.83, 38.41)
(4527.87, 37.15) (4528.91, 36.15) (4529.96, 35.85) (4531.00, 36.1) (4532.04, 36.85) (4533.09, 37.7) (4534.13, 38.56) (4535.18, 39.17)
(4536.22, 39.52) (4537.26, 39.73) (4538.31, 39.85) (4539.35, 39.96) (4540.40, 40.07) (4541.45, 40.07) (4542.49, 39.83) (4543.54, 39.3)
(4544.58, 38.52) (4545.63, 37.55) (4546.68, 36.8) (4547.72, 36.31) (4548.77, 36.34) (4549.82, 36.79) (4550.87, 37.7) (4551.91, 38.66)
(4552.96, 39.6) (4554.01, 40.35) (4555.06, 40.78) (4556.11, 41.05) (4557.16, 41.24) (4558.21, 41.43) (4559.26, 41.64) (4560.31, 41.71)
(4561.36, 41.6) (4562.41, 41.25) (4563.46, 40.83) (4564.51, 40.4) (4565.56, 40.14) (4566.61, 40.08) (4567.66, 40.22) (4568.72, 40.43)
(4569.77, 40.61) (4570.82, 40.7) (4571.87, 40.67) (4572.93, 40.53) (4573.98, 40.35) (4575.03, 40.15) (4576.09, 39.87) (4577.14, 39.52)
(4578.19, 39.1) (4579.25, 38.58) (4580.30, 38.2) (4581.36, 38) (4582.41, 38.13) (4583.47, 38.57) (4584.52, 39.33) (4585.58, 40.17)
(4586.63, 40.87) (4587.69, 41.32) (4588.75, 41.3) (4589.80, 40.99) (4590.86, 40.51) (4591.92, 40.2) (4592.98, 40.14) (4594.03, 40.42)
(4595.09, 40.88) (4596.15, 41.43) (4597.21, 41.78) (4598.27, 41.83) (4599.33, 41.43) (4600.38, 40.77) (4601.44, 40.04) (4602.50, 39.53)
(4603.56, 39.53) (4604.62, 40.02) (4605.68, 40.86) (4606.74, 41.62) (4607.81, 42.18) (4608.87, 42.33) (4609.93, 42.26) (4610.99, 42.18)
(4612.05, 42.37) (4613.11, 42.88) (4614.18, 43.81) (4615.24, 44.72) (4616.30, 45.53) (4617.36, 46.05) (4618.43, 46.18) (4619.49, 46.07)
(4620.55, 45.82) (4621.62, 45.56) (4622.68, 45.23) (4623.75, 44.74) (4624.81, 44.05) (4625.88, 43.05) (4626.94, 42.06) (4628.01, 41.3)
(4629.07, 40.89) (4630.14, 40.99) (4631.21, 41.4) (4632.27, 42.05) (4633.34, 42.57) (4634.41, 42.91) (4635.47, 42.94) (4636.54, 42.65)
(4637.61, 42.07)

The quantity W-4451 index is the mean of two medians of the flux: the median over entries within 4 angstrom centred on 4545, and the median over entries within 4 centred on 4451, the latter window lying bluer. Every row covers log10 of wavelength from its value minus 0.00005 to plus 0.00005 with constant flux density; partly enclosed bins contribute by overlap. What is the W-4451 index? 37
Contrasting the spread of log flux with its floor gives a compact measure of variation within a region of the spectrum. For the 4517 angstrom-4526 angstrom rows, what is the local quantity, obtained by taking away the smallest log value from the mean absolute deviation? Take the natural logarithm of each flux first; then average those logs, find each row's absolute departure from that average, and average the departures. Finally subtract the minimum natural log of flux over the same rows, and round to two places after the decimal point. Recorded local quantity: -3.62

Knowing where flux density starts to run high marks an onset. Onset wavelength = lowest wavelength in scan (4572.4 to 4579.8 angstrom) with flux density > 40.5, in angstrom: 4572.93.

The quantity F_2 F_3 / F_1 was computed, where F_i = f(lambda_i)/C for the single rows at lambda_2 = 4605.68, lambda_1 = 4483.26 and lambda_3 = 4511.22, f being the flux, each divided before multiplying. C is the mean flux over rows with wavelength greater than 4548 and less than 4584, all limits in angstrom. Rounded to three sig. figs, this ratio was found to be 1.21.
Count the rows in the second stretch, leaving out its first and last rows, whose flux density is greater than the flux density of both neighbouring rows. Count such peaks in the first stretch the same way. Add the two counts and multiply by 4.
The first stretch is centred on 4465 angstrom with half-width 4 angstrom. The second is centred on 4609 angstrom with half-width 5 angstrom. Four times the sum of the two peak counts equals 4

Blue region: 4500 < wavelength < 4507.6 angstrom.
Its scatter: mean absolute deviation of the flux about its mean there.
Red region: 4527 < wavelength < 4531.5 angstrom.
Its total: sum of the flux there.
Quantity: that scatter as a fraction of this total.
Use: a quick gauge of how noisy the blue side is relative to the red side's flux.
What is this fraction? 0.0064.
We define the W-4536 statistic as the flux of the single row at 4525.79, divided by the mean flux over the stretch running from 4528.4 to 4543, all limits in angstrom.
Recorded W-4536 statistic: 1.03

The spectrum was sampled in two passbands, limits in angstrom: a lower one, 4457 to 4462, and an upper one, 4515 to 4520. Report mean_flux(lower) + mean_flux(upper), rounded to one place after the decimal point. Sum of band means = 73.5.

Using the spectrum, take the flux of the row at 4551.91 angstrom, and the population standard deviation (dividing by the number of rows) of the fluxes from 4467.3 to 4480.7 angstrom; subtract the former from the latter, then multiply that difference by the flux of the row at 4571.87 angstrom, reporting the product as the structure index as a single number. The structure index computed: -1506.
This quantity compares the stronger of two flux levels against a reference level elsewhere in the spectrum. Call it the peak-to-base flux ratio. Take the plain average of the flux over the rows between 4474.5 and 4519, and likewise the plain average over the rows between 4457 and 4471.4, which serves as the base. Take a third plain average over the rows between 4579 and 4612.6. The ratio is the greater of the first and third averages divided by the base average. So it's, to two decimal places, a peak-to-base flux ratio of 1.17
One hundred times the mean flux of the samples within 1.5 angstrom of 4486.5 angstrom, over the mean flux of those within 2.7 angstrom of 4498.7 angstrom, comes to 81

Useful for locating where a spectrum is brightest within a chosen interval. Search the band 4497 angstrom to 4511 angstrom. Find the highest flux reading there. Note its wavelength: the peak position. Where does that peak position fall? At 4504.99 angstrom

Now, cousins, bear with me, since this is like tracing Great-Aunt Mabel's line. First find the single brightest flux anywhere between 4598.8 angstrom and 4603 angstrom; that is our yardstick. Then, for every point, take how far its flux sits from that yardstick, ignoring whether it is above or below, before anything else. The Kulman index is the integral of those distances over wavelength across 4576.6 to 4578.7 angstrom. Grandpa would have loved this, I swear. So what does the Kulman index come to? 4.5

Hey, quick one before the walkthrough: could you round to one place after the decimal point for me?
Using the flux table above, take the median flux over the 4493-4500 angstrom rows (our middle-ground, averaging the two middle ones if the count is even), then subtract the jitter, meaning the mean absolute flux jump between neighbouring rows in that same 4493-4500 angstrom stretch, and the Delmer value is 41.4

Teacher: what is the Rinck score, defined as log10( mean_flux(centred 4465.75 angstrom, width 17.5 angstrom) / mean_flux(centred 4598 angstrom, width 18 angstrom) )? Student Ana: -0.059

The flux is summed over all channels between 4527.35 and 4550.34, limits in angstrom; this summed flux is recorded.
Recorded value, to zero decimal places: 838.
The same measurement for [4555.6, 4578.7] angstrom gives 894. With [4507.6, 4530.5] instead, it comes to 878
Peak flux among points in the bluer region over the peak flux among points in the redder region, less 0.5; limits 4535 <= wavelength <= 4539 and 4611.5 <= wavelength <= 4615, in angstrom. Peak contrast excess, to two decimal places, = 0.41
